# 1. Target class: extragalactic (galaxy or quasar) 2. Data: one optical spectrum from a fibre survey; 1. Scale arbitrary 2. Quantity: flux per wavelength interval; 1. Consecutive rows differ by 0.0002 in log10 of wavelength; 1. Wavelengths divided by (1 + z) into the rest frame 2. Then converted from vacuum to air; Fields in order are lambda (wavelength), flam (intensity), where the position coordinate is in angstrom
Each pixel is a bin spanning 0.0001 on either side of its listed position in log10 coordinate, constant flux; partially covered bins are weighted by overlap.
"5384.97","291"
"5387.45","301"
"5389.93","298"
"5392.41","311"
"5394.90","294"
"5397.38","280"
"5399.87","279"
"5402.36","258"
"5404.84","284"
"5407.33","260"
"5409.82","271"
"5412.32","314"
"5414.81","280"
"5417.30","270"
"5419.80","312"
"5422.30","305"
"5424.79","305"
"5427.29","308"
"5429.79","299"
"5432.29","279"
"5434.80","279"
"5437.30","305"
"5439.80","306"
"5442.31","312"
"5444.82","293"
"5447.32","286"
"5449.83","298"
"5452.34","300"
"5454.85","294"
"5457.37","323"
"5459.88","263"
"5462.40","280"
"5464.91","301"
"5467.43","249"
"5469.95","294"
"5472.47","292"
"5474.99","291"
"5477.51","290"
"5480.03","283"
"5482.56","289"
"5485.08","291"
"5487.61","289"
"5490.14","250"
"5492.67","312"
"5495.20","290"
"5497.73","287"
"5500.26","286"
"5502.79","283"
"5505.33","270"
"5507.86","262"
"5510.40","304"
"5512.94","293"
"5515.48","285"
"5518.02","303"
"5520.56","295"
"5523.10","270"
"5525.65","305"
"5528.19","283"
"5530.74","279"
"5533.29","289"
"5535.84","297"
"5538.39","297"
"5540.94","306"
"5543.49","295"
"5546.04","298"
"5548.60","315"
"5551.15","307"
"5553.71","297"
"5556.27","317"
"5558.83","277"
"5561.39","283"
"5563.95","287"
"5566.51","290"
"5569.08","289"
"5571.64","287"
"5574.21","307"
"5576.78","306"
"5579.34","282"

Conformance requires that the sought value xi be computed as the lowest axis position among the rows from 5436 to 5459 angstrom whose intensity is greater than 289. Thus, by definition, 5437.30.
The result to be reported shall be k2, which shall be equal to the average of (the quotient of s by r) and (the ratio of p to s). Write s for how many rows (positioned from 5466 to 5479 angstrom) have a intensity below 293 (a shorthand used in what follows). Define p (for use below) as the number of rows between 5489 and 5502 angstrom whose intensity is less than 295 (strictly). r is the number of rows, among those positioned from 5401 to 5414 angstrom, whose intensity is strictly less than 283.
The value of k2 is 1.17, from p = 4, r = 3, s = 4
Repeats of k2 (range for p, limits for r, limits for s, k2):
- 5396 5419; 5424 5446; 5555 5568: 2.00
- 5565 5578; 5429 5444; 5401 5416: 1.55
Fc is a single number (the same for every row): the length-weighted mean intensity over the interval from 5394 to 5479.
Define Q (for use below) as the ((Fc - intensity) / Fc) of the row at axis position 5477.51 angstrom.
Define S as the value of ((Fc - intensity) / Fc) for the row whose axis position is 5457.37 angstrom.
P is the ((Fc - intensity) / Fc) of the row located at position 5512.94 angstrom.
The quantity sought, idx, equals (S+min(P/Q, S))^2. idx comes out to 0.052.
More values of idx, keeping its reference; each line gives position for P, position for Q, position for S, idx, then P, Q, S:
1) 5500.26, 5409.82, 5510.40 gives 0.010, 0.01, 0.06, -0.05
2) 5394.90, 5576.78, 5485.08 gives 0.000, -0.01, -0.06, 0.00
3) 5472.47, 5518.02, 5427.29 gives 0.016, -0.01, -0.05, -0.06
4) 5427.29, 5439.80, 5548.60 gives 0.030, -0.06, -0.06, -0.09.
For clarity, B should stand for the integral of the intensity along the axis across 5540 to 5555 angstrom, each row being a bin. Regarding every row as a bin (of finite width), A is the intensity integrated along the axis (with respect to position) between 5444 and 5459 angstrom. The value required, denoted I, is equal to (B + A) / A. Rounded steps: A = 4476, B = 4545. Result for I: 2.02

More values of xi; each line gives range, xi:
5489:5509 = 5492.67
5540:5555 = 5540.94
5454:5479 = 5454.85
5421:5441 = 5422.30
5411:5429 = 5412.32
